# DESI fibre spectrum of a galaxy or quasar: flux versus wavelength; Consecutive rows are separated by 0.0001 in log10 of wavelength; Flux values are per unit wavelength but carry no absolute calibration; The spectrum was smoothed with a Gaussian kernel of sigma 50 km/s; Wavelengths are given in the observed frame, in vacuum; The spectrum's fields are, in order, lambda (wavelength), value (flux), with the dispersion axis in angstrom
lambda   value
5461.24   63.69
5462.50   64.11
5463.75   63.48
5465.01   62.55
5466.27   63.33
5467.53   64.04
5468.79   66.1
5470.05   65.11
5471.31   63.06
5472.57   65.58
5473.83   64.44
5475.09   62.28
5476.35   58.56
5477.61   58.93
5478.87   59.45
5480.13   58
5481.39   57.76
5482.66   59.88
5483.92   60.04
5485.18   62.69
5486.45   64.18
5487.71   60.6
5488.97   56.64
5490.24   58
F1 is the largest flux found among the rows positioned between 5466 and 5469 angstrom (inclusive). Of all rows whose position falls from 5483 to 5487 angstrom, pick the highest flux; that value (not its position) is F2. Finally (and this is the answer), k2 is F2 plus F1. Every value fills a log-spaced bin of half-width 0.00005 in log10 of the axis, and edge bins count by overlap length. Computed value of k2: 130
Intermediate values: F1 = 66.1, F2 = 64.18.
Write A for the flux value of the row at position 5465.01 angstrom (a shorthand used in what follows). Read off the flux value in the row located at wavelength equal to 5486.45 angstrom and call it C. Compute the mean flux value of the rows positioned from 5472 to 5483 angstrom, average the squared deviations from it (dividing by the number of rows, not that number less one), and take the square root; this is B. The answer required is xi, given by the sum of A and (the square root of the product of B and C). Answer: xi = 76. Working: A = 62.55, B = 2.7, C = 64.18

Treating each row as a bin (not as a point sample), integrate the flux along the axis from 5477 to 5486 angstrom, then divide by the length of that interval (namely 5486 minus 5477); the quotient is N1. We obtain 60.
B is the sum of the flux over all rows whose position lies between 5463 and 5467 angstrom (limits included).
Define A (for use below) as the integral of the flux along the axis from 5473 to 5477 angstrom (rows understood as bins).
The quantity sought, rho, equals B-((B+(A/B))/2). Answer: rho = 94.0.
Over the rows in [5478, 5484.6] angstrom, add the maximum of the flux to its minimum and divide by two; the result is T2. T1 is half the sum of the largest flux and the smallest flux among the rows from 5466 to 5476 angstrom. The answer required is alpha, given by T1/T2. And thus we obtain 1.09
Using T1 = 64.2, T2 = 58.9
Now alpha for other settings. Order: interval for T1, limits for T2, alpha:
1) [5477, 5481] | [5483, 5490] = 0.97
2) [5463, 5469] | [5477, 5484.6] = 1.09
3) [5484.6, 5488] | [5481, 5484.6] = 1.06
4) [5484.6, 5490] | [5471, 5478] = 0.97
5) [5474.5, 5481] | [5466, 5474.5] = 0.93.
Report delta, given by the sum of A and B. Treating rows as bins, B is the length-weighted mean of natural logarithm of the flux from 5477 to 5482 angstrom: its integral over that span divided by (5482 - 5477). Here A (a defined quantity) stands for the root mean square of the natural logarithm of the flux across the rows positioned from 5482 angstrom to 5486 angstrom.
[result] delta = 8.18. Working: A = 4.11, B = 4.07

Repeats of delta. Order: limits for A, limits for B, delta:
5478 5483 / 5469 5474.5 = 8.24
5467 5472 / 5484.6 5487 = 8.31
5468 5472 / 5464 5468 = 8.31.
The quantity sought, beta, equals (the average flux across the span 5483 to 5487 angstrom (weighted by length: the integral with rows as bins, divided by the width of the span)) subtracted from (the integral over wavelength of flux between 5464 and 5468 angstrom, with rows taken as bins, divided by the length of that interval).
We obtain 1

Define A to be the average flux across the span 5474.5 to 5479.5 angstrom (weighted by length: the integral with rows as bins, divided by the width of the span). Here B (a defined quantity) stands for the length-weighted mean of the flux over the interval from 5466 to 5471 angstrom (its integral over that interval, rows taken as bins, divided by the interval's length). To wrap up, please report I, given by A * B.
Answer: 3865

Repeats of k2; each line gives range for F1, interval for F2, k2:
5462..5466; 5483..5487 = 128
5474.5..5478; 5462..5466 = 126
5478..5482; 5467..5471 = 126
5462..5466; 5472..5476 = 130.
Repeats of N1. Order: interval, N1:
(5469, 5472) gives 64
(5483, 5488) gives 62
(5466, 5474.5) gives 65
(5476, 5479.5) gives 59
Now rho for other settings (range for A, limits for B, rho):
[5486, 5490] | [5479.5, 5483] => 87.1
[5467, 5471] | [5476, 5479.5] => 87.7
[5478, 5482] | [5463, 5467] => 94.1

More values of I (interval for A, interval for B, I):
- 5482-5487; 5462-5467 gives 3901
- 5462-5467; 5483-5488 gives 3923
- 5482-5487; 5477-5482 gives 3605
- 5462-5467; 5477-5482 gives 3715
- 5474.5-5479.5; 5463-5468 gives 3793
